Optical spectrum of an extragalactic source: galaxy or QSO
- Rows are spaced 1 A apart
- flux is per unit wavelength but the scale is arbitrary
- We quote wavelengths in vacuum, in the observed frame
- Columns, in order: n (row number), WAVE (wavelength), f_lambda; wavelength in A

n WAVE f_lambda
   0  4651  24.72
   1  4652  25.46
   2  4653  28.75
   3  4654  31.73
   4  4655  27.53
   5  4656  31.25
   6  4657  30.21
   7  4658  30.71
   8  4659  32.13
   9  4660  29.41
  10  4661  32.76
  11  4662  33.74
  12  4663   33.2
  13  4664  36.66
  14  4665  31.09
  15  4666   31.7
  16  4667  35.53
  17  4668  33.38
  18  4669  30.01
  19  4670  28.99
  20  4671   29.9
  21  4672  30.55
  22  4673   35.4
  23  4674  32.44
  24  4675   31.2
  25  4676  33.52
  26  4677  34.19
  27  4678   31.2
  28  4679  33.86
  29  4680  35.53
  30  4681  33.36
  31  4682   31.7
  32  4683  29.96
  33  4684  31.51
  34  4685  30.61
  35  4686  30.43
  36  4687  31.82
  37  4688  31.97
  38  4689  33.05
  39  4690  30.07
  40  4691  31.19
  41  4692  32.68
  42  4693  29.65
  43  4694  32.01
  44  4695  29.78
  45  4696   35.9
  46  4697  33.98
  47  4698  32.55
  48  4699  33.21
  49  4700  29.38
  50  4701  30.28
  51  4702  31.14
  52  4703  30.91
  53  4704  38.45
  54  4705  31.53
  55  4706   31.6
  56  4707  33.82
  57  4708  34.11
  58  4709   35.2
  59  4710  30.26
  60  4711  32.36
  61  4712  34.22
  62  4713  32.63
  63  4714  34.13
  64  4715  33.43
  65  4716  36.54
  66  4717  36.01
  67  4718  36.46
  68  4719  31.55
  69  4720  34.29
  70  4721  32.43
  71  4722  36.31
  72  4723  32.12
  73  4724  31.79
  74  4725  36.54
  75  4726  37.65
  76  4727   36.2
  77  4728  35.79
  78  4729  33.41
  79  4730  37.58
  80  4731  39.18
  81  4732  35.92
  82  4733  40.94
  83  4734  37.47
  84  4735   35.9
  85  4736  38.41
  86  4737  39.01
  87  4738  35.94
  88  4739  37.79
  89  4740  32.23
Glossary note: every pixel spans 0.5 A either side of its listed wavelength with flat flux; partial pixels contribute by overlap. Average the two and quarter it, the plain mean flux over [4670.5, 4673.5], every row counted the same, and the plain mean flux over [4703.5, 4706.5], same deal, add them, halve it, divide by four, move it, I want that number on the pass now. 8.23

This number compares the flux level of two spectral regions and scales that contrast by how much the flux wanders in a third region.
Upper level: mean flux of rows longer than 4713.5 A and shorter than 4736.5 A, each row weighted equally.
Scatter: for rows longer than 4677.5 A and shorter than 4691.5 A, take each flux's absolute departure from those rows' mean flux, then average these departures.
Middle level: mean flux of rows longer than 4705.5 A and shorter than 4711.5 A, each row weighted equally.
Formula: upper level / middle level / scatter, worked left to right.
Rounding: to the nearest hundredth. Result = 0.90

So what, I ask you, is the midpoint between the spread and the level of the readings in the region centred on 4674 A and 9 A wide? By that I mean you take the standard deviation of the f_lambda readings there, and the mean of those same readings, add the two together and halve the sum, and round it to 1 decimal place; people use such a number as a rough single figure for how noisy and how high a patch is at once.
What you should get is 17.0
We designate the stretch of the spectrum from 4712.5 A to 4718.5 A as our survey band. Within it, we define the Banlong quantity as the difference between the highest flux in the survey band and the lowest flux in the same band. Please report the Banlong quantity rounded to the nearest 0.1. 3.9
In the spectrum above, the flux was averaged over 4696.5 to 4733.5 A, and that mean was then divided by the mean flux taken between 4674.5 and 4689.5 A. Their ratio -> 1.06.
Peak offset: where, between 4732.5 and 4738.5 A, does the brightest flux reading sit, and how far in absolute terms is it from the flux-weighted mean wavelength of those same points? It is 2.5 A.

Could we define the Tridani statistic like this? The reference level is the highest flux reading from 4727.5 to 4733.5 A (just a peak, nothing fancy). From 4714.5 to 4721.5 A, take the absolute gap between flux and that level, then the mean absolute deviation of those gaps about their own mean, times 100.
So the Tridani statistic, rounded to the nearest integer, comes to 167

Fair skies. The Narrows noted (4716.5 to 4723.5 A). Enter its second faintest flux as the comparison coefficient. 32.12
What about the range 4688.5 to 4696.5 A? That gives 29.78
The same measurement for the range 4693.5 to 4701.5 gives 29.78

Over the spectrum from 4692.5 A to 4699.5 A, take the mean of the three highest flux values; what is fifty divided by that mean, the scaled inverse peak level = 1.46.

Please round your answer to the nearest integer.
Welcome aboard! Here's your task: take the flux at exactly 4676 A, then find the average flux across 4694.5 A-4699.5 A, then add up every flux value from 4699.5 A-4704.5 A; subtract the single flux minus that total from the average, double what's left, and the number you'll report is 319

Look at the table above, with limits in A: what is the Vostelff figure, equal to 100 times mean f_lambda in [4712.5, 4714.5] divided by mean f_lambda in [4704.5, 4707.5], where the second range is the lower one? 103.3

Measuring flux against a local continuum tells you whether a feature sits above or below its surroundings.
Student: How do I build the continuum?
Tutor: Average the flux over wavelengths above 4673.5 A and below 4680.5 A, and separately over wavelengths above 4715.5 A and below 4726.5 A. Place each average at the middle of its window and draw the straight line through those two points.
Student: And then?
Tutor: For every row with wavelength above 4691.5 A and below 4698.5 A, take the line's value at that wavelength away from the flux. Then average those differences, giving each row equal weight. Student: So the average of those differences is -1.4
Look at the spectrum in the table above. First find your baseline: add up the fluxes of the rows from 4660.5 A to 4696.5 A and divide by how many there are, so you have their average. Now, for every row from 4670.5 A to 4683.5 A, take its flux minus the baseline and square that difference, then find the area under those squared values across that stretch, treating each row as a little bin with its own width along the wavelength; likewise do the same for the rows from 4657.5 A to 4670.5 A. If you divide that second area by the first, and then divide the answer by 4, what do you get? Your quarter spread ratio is 0.34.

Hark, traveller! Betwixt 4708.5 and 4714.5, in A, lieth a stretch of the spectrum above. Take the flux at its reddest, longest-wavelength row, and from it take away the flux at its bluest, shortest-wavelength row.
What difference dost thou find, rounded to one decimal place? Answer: -1.1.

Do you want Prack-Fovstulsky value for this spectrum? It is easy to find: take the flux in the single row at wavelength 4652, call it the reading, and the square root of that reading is 5.05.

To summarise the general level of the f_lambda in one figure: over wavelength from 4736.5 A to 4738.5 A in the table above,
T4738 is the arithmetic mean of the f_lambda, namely 37.5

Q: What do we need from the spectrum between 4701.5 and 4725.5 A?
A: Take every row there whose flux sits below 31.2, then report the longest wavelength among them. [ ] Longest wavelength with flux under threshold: 4710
